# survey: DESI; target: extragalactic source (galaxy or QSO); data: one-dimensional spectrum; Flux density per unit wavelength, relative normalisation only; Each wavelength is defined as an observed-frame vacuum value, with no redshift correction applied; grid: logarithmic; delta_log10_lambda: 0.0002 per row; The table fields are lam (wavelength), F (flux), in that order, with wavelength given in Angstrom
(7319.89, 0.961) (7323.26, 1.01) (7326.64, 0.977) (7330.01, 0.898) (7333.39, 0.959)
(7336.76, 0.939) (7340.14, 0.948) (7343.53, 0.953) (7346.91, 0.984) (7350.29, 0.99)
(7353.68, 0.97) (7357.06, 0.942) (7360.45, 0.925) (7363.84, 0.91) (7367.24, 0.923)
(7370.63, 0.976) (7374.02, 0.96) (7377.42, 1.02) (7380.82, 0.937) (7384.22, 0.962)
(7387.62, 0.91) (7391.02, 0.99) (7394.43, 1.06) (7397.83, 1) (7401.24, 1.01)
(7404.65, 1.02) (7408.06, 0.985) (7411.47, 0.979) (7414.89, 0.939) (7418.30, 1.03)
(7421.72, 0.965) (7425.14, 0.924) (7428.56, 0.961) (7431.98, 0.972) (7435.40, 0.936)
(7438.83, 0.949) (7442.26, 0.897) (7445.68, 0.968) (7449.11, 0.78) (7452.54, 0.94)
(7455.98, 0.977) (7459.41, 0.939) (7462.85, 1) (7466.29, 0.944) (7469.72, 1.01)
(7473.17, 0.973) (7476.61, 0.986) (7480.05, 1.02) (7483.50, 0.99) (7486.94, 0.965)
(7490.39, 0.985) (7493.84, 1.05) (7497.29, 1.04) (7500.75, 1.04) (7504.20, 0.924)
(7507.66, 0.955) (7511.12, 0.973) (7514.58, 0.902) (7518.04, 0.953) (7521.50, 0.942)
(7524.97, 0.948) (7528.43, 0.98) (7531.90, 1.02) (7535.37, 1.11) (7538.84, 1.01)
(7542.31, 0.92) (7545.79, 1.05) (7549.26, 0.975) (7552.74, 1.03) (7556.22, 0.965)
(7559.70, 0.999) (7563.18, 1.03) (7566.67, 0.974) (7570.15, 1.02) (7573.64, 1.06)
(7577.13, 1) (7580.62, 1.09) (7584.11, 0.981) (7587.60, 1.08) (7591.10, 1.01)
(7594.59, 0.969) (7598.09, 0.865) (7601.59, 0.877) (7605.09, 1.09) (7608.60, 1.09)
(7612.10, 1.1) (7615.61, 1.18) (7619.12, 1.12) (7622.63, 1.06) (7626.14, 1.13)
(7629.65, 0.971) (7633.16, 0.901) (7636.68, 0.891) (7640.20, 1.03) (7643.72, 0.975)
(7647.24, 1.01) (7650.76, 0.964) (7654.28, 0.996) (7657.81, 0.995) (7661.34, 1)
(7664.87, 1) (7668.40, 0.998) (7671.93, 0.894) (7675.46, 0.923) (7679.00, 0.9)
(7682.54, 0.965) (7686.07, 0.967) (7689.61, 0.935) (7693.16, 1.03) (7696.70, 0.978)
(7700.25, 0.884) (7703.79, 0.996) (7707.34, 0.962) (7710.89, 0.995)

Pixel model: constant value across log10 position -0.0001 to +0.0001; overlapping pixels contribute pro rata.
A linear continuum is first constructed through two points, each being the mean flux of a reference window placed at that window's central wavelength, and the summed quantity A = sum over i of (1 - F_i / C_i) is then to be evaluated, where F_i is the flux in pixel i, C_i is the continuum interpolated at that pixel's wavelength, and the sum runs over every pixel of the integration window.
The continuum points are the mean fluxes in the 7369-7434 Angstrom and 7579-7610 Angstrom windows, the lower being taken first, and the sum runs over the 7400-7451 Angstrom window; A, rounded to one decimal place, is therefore 0.4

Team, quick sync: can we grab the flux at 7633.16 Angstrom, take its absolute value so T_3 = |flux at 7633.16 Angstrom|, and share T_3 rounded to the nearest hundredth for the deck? 0.90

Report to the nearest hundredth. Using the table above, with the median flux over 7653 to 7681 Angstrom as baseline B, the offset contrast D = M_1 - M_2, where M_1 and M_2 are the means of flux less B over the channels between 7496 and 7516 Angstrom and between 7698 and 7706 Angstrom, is 0.03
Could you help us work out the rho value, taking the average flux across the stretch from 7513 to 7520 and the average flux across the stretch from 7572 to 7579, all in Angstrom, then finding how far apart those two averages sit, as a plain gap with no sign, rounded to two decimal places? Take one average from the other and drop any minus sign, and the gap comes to 0.10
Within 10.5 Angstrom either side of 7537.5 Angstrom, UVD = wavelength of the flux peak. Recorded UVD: 7535.37 Angstrom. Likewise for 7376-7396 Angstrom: 7394.43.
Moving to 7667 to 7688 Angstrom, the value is 7668.40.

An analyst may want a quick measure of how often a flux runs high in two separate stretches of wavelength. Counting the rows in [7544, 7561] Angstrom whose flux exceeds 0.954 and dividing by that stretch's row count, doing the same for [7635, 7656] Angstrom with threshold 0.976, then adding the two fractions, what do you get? 1.50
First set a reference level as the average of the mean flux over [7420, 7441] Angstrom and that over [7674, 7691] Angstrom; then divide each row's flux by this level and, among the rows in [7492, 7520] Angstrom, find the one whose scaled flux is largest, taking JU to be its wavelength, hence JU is 7493.84 Angstrom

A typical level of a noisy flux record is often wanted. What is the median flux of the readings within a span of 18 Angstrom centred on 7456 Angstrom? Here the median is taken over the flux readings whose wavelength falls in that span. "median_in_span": 0.94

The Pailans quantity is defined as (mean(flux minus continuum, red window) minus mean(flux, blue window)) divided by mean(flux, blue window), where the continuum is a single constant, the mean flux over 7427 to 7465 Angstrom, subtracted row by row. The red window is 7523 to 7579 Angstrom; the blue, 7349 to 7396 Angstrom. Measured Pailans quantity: -0.930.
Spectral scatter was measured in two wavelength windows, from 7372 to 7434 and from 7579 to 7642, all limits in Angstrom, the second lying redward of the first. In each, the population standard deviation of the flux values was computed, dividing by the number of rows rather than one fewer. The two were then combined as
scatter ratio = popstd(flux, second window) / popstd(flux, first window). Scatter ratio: 2.4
